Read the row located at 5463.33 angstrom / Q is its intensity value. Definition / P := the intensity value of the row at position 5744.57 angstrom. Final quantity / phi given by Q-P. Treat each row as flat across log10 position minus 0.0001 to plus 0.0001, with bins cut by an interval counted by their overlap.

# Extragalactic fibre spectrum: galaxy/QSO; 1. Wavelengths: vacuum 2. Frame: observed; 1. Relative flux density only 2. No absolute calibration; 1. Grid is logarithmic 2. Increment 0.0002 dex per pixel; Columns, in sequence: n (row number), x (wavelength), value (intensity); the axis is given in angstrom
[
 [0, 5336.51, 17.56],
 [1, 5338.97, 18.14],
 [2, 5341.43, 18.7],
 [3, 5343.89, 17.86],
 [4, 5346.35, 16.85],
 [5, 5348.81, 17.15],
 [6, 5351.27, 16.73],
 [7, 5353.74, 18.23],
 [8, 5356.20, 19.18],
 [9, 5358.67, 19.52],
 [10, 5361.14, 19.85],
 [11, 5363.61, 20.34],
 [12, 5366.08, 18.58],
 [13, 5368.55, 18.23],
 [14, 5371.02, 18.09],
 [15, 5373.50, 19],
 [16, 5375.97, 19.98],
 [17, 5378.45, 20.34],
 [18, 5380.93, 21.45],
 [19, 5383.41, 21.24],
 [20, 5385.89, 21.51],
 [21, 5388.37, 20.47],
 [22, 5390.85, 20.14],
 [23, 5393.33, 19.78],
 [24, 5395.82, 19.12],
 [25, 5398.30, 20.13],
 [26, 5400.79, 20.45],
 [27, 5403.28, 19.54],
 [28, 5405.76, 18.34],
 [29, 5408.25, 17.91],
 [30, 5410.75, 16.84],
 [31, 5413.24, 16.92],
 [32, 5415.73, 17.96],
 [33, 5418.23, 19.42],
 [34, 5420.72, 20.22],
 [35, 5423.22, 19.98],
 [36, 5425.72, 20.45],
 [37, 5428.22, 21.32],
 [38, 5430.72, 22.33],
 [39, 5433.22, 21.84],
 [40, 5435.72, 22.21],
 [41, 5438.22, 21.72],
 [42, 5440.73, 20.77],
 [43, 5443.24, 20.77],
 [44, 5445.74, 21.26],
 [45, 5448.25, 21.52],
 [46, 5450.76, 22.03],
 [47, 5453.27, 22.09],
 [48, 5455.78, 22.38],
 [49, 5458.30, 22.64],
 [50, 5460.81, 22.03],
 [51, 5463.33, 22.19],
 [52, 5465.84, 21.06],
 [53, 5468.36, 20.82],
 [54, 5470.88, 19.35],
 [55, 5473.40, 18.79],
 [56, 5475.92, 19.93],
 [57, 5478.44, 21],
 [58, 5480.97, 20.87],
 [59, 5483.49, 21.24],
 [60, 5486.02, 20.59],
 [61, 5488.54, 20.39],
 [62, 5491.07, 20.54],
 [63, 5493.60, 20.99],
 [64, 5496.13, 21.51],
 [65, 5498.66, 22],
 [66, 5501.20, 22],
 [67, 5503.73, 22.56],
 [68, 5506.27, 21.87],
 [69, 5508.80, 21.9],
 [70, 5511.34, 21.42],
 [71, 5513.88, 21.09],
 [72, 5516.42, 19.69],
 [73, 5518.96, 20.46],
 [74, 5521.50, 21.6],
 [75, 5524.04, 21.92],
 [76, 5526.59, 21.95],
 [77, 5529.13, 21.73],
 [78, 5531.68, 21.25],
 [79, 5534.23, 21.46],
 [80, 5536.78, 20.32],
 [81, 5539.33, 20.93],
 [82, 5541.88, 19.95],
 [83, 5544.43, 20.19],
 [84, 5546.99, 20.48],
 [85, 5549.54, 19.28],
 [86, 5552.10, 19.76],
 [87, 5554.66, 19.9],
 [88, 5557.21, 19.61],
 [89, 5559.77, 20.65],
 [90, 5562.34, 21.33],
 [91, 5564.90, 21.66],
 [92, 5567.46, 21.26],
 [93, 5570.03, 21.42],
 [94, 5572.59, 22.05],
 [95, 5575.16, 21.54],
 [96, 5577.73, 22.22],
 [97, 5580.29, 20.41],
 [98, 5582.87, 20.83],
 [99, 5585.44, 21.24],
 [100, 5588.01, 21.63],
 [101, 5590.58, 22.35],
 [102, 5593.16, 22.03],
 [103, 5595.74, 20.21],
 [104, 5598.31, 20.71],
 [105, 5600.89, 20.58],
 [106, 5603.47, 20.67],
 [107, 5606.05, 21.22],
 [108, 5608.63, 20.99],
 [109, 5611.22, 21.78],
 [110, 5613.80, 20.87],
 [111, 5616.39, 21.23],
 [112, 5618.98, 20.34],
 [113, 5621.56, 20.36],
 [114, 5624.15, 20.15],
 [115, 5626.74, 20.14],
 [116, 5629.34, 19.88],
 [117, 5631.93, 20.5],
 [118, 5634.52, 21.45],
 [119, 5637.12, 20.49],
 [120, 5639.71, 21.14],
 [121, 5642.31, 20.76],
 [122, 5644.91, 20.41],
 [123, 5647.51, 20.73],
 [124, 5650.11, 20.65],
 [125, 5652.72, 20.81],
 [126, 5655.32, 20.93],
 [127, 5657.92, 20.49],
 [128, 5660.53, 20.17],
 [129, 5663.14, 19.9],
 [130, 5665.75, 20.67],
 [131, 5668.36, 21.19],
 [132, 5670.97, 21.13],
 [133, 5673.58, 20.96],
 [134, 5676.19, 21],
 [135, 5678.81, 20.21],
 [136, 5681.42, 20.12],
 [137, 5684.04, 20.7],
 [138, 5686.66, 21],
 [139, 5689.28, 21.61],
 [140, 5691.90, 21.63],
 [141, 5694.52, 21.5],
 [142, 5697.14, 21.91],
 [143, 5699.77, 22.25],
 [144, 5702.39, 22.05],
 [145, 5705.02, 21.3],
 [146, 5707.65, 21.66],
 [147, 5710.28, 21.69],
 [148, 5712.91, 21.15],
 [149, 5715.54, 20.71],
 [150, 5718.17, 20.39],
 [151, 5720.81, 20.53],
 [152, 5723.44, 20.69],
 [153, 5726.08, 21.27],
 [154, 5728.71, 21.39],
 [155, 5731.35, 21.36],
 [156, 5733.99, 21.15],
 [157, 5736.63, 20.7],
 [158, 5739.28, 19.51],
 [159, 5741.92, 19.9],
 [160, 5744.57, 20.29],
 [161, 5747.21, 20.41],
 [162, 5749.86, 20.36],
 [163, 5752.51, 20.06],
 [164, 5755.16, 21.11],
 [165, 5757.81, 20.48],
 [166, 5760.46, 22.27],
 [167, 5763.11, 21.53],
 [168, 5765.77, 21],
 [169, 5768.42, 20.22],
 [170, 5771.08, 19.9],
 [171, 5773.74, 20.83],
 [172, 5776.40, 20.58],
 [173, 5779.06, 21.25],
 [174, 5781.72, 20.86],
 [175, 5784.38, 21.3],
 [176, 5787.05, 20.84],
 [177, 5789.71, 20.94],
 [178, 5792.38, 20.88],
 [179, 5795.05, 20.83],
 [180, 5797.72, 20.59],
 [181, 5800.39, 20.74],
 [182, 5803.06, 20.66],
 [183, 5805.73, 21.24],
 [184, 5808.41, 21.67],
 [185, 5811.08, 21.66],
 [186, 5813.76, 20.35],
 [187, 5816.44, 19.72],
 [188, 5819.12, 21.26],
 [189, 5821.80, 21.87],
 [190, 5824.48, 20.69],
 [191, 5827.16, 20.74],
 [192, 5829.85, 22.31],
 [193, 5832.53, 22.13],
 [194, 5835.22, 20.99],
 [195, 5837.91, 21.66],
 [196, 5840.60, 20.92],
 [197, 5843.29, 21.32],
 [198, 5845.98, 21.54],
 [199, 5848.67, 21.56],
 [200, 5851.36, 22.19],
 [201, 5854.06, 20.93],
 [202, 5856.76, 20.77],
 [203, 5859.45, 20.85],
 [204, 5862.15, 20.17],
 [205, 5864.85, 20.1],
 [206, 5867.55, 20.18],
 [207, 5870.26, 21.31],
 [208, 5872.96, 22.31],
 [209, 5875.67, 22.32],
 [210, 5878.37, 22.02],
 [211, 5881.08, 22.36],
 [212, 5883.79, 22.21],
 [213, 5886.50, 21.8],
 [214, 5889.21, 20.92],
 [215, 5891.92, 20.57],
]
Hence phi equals 1.9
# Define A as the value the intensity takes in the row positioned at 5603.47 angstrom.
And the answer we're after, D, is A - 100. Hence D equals -79.3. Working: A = 20.67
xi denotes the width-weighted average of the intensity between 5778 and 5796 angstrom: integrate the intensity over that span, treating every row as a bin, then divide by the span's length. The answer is 21.0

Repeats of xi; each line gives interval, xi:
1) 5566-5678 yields 20.9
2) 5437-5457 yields 21.6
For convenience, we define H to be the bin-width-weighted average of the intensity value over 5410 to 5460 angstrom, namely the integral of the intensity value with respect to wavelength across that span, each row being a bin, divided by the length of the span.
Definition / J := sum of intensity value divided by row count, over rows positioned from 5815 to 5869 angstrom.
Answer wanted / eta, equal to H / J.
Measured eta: 0.99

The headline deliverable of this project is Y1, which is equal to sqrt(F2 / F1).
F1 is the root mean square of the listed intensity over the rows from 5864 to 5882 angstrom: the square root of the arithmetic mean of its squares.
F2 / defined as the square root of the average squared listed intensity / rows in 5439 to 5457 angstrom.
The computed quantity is 1.00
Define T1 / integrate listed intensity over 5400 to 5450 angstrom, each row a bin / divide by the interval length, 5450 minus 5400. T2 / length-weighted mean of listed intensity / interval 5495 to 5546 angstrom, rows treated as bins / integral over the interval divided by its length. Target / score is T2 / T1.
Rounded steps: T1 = 20.1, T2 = 21.3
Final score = 1.058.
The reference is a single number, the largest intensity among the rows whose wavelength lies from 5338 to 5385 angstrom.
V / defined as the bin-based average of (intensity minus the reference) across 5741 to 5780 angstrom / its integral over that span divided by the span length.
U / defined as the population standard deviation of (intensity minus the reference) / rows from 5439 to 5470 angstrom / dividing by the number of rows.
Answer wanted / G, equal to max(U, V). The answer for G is 0.648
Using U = 0.648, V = -0.77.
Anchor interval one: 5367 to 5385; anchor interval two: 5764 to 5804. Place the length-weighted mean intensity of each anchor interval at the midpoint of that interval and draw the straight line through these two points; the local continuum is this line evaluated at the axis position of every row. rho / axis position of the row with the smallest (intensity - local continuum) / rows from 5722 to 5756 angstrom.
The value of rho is 5739.28 angstrom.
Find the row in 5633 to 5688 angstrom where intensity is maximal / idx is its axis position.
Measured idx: 5634.52 angstrom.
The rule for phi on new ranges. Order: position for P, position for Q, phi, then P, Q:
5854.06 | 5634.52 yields 0.5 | 20.93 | 21.45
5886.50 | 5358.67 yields -2.3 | 21.8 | 19.52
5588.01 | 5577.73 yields 0.6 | 21.63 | 22.22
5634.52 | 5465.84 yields -0.4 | 21.45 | 21.06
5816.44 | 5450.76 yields 2.3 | 19.72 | 22.03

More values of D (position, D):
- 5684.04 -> -79.3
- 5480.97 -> -79.1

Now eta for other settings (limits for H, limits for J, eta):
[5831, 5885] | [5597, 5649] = 1.03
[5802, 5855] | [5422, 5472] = 0.99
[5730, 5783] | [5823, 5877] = 0.97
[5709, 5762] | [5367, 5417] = 1.07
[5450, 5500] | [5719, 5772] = 1.02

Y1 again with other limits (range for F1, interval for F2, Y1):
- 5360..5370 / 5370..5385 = 1.02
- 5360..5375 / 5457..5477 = 1.05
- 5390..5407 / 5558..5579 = 1.05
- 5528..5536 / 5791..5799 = 0.98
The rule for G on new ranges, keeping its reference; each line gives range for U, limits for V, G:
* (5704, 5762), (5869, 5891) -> 0.645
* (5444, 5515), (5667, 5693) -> 0.914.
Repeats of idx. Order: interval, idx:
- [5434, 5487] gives 5458.30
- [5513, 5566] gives 5526.59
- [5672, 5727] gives 5699.77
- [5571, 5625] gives 5590.58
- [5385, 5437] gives 5430.72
